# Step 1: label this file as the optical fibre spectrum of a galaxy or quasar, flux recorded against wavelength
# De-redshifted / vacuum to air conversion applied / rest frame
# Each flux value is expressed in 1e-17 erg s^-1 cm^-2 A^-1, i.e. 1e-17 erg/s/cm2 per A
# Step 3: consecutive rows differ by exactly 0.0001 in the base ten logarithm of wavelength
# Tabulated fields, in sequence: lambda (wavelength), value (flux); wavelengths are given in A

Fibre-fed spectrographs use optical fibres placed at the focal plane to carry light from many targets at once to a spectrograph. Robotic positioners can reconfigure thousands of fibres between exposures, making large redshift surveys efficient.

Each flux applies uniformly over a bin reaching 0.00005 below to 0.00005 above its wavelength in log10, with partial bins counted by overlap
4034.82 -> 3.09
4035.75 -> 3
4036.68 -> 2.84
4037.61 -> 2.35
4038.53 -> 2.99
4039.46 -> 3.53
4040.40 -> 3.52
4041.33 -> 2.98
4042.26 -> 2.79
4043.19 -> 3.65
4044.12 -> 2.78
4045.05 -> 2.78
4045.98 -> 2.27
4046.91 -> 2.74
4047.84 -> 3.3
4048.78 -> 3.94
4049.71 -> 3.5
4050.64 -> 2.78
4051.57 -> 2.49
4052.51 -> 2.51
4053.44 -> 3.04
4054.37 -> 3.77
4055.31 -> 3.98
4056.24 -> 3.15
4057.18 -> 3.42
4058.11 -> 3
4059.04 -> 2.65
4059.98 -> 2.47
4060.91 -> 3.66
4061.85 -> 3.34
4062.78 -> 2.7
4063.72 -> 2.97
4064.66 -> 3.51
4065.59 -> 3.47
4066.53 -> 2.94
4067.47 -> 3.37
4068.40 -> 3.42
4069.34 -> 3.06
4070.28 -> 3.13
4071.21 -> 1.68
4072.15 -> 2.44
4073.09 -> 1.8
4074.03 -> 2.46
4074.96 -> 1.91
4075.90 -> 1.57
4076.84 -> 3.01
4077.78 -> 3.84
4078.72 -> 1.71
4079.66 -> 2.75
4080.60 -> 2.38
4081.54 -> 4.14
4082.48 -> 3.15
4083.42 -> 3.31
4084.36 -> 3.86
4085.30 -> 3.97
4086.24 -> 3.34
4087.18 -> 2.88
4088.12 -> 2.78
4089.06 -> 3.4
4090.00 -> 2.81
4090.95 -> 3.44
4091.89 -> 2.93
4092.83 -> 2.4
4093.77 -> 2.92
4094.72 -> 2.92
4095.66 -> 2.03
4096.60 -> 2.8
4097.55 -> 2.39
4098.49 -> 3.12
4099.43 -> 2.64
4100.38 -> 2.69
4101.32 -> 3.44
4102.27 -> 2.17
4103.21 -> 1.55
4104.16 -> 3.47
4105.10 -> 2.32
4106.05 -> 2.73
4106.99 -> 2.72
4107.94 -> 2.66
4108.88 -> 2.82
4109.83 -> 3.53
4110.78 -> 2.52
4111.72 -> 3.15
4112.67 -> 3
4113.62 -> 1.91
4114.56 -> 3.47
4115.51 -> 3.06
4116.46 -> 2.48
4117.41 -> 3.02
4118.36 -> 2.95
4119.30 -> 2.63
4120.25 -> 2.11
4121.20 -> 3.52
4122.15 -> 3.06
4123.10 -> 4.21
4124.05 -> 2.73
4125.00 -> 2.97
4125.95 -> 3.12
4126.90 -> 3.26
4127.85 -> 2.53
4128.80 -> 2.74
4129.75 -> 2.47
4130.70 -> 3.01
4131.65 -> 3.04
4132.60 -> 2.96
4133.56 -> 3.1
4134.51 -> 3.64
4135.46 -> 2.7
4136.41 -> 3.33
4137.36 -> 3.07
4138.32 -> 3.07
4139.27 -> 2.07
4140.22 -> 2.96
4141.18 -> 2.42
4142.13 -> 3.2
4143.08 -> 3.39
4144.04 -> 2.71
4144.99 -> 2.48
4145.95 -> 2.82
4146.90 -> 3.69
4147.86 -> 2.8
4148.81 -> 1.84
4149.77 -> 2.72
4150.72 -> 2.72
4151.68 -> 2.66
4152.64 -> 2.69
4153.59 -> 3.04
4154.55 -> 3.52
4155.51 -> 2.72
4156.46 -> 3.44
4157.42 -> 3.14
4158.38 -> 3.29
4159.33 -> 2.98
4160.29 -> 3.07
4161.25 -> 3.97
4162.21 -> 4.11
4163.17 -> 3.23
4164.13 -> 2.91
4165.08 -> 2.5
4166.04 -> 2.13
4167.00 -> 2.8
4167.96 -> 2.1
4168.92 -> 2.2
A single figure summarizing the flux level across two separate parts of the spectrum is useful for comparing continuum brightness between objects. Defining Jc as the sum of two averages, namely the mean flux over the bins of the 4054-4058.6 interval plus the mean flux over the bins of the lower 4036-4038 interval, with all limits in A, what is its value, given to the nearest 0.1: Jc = 6.1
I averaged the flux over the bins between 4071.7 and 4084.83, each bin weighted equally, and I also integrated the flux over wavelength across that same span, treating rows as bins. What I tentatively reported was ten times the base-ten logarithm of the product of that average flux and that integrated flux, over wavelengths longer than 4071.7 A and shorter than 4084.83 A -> 19.9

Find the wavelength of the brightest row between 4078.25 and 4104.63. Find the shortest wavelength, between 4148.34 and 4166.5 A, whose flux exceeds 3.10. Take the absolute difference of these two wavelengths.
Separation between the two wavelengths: 73.0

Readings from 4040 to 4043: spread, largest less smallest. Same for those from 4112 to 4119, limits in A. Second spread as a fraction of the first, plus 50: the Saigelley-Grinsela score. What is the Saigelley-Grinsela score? 52.1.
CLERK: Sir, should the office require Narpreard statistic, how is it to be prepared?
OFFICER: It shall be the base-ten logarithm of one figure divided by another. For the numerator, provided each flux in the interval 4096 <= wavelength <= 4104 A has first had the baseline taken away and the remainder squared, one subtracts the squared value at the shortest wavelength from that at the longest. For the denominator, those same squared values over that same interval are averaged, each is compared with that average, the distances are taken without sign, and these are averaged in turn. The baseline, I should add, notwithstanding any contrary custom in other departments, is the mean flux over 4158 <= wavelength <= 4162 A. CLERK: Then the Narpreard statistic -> 0.6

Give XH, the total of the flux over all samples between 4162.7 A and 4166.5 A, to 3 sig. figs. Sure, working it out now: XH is 10.8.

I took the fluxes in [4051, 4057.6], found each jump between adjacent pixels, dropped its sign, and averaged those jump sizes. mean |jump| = 0.43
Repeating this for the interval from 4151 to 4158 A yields 0.45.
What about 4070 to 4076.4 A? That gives 0.73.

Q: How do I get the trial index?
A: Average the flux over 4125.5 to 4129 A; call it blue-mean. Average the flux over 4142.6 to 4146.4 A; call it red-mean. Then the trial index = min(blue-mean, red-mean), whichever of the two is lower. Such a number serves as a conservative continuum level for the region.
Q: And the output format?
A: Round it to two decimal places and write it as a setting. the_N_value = 2.85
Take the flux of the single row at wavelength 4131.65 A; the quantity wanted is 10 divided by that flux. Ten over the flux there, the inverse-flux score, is 3.29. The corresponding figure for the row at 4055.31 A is 2.51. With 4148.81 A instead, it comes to 5.43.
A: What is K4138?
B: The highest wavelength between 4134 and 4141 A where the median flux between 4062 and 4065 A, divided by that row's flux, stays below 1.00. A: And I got 4138.32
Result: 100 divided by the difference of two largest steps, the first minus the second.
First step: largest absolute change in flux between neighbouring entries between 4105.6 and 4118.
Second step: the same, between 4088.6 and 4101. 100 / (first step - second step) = 149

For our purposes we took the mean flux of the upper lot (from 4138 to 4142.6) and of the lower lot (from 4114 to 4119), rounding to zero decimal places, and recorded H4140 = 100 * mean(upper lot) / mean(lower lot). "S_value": 92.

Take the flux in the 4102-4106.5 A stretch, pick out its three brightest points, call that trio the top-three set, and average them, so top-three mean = 2.84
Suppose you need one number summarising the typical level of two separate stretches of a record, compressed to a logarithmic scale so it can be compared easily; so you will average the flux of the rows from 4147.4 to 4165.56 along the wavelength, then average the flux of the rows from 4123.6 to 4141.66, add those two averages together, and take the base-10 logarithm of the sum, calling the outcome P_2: 0.773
